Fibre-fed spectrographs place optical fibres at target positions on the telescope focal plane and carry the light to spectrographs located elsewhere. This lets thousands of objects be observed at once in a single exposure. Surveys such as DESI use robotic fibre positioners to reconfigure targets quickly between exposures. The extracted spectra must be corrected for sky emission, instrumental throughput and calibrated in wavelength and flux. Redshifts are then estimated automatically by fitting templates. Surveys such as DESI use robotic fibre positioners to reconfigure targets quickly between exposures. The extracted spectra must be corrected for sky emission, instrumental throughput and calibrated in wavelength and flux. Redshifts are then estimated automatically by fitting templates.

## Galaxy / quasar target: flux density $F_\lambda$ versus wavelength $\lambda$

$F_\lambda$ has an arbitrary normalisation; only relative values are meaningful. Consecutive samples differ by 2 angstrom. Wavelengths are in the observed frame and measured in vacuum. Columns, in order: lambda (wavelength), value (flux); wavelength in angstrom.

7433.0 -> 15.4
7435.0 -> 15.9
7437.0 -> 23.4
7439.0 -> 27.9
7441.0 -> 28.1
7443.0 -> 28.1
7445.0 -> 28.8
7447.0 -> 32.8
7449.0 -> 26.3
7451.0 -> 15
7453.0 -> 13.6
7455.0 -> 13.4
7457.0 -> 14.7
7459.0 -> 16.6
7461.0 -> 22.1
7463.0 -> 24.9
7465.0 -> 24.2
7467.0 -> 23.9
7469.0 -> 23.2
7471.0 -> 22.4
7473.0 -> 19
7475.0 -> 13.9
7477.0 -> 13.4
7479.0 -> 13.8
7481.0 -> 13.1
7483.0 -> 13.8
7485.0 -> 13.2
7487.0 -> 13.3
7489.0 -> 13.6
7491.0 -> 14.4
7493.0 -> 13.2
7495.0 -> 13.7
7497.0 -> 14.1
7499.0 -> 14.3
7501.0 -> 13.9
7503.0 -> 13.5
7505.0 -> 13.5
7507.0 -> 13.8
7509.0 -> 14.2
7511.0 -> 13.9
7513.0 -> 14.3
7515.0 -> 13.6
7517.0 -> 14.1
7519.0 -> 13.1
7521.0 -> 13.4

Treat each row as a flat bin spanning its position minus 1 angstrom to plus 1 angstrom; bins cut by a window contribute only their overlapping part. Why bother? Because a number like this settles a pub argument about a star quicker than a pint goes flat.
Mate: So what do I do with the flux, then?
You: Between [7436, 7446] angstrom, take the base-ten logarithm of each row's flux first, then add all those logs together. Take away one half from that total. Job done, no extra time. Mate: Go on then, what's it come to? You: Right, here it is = 6.67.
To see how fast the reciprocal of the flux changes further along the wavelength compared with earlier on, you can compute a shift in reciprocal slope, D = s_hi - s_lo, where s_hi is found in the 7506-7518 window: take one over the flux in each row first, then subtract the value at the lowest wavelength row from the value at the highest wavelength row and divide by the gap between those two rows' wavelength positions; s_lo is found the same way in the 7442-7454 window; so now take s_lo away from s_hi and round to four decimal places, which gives -0.0039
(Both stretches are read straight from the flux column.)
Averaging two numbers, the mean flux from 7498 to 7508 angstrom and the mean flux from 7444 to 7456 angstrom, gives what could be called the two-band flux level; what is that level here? 18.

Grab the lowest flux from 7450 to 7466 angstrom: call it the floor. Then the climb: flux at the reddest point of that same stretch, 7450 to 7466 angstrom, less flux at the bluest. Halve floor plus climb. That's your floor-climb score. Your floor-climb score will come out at 11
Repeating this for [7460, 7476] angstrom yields 3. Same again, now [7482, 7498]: 7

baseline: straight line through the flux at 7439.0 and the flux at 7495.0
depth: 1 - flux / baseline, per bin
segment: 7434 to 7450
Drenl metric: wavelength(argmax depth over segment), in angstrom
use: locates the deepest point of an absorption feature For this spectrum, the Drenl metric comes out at 7435.0 angstrom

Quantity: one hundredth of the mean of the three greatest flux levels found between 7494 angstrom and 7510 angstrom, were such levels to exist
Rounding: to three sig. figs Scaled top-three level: 0.142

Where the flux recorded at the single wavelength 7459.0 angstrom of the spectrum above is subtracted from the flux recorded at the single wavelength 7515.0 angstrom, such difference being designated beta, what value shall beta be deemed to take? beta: -3.0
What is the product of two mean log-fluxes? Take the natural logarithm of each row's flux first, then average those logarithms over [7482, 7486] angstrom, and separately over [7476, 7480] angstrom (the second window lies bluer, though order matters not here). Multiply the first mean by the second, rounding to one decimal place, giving 6.8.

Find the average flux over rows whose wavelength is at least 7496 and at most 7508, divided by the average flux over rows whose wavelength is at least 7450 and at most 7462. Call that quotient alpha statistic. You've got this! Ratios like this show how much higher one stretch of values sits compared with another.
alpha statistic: 0.87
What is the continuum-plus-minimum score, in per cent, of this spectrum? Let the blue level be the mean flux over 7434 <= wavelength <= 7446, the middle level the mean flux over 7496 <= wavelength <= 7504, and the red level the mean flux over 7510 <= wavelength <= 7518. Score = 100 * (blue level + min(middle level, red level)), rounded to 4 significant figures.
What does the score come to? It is 3932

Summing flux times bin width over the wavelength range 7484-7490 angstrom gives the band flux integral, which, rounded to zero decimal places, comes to 80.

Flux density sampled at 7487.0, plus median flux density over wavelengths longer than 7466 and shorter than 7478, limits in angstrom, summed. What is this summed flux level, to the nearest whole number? 34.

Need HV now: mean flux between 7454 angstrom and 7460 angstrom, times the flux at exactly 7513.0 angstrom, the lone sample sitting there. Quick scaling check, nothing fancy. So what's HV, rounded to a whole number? 213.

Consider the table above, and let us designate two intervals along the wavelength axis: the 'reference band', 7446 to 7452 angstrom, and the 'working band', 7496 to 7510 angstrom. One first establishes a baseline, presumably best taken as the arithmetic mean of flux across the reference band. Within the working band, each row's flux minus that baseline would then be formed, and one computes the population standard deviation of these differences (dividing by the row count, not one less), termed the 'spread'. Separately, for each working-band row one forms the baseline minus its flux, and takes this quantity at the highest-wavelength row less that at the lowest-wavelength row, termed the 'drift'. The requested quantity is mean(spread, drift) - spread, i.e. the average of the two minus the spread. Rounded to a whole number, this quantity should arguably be 0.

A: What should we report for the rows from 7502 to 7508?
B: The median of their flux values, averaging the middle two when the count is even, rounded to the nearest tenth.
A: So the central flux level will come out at 13.5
